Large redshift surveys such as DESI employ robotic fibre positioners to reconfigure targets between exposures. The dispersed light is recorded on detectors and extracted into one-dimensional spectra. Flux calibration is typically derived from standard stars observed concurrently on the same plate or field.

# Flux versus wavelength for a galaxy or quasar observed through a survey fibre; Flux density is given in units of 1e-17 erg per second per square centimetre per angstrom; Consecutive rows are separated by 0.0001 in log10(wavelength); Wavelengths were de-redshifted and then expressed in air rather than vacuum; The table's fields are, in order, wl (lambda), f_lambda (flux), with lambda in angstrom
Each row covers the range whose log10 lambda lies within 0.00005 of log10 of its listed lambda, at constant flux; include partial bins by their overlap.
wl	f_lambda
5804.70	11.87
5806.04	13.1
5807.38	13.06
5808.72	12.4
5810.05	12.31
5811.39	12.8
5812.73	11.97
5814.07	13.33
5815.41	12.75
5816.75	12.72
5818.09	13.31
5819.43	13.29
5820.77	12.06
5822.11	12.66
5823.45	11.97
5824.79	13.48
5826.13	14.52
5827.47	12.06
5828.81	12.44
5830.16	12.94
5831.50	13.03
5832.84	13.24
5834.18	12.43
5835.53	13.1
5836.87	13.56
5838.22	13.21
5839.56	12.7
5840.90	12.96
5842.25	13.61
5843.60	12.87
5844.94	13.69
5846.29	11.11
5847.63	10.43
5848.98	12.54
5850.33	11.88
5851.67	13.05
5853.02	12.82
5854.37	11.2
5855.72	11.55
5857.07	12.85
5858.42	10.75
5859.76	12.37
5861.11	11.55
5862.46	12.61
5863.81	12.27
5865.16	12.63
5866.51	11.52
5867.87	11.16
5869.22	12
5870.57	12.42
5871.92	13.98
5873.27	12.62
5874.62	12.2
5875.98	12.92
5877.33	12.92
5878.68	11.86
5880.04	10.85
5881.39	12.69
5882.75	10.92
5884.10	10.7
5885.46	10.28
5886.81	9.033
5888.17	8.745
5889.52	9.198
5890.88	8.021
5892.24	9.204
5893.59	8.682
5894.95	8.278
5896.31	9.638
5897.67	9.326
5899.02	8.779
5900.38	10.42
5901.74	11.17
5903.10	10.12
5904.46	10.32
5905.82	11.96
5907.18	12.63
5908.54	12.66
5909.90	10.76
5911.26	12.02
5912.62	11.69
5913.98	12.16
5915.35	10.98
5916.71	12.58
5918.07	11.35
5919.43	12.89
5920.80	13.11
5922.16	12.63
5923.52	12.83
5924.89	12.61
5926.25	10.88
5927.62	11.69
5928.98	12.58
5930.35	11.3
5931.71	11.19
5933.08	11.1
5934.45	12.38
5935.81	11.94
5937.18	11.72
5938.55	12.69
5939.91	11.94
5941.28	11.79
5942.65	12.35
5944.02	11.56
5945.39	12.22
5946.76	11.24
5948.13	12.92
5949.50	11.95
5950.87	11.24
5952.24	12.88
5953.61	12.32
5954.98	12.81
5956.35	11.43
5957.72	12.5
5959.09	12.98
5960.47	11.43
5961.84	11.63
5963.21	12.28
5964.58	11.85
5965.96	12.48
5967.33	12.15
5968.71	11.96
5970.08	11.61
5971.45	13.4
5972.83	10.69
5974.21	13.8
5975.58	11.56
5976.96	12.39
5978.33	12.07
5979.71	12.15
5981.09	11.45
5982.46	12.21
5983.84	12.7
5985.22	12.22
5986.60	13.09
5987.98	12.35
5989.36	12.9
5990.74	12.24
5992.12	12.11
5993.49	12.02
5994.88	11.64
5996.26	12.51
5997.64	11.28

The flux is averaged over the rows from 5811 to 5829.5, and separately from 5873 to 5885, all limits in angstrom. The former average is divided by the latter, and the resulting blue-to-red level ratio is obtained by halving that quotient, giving 0.54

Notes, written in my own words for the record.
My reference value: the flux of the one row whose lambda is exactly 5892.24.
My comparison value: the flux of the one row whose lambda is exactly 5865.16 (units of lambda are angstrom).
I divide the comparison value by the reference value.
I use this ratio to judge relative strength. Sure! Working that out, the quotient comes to 1.37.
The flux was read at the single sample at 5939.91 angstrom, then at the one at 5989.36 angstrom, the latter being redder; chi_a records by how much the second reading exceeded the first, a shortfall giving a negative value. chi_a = 1.0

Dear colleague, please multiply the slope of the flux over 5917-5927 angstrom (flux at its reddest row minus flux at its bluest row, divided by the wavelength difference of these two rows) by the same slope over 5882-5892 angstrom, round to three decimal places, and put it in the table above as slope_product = 0.020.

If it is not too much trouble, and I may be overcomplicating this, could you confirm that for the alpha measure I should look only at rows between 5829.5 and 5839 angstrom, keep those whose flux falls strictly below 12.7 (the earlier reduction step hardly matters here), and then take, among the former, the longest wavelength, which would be 5834.18 angstrom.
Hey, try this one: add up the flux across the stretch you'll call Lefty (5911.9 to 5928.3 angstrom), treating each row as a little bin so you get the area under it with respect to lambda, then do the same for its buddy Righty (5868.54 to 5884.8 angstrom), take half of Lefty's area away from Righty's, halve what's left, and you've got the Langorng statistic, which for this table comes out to 49.3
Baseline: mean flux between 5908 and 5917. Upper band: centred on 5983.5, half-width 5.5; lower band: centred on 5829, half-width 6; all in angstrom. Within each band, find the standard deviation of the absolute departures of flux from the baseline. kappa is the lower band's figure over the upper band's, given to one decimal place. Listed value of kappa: 2.3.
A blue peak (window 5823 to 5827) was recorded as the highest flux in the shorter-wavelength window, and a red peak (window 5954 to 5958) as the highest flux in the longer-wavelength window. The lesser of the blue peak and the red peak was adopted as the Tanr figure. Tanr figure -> 12.8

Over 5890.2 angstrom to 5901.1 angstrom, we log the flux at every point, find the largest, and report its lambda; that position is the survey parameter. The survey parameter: 5900.38 angstrom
